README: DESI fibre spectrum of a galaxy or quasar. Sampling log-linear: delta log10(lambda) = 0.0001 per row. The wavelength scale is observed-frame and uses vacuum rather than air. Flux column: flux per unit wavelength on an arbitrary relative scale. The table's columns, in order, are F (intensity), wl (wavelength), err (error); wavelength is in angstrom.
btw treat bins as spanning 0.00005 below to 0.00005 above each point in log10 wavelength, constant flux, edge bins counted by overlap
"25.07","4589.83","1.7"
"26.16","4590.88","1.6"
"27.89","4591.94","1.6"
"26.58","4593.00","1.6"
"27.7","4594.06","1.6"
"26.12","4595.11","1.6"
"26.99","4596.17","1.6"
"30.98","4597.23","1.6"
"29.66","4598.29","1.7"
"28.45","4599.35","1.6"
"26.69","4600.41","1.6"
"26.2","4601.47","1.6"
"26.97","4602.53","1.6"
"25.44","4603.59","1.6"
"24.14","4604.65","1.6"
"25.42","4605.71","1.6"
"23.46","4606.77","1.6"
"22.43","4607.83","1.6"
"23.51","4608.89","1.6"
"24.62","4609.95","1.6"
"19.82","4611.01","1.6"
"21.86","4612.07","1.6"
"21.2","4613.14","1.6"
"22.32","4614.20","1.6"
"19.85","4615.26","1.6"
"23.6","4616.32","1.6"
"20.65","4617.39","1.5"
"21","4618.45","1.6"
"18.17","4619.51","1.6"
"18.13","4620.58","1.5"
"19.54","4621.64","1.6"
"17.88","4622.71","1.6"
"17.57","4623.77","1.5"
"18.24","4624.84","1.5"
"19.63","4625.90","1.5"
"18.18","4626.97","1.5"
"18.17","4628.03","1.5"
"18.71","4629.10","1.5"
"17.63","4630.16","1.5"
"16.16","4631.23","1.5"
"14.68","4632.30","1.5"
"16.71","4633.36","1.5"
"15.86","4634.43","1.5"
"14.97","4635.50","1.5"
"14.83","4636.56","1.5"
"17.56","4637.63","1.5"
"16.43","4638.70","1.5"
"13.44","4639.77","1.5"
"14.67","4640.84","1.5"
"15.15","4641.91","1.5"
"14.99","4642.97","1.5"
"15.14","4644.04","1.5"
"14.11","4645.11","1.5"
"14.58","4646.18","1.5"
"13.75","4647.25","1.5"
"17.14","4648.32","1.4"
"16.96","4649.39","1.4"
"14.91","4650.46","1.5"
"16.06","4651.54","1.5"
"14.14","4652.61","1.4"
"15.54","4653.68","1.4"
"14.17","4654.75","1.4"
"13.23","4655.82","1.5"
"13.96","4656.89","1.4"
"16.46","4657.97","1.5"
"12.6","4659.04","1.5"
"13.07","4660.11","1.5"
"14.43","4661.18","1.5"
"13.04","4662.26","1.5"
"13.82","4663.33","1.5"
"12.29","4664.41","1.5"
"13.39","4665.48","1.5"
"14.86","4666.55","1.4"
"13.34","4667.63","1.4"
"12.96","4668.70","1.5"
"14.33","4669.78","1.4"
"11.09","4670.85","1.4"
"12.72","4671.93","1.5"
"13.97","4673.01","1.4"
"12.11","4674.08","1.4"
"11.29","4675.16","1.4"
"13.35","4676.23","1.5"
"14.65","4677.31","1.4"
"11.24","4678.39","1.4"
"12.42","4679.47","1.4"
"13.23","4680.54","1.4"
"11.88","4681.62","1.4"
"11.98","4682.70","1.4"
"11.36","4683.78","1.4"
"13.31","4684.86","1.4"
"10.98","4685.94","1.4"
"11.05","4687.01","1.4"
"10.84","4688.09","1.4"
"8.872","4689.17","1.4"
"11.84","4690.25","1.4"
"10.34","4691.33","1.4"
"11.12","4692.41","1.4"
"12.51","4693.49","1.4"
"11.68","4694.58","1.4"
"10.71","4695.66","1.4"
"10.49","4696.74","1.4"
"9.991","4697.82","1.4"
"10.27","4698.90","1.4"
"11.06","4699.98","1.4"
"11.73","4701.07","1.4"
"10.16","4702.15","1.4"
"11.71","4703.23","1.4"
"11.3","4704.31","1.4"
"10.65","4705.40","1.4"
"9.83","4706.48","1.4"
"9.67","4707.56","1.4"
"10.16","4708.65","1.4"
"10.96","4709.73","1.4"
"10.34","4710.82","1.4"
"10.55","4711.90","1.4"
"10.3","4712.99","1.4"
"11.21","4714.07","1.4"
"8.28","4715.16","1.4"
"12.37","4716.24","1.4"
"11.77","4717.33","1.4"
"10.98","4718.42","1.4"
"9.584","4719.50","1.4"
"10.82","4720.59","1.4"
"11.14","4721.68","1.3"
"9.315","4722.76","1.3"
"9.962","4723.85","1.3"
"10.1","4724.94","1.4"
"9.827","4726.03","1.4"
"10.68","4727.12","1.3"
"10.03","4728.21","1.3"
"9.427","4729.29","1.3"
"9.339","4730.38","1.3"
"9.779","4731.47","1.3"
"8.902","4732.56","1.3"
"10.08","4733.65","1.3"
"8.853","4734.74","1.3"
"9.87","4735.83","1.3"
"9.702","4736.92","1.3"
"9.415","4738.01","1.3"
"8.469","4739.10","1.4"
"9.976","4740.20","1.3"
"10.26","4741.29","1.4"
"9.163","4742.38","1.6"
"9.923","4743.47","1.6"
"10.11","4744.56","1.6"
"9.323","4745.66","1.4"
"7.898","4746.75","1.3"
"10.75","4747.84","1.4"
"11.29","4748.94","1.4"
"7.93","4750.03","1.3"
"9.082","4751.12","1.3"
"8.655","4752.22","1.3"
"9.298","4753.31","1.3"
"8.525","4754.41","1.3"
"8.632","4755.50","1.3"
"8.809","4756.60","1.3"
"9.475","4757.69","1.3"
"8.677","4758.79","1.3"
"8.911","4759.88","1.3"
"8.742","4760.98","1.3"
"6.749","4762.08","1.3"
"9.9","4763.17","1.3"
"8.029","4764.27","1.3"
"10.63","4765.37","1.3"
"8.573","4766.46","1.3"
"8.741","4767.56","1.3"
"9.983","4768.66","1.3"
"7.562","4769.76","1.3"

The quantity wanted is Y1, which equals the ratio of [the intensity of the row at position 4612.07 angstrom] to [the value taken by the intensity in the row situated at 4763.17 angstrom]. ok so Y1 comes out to 2.2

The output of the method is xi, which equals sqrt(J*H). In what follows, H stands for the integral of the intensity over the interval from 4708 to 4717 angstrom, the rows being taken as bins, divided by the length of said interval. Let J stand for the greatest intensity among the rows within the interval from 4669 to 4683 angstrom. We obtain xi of 12.4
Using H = 11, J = 14.65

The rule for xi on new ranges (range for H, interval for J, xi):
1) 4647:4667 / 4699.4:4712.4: 13.0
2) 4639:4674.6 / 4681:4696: 13.7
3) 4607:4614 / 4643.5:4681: 19.6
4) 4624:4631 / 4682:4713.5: 15.6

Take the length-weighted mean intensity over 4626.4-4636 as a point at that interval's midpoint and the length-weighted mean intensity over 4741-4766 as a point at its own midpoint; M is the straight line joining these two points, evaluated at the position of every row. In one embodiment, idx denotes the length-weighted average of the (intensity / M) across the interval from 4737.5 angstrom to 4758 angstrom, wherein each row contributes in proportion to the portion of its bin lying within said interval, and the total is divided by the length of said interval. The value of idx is 0.98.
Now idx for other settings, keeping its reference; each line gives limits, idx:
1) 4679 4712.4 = 0.87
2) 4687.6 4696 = 0.85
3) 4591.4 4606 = 1.44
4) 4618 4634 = 1.05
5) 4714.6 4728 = 0.93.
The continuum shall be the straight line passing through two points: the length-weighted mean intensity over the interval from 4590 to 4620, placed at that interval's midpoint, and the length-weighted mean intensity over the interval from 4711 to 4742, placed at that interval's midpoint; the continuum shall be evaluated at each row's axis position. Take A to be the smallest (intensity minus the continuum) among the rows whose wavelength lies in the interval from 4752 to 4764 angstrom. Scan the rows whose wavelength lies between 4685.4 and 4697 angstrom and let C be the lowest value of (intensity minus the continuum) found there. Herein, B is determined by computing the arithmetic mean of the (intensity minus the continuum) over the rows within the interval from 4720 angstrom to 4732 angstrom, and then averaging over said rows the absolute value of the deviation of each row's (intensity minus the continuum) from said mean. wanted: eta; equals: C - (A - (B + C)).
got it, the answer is -12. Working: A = 1.0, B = 0.39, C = -5.6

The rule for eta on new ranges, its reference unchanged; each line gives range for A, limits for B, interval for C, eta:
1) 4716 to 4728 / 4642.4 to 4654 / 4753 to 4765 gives 4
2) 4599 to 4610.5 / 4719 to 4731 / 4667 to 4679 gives -9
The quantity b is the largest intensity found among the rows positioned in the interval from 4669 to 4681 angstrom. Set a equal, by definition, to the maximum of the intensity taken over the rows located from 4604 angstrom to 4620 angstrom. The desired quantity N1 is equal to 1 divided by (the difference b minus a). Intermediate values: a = 25.42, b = 14.65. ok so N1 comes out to -0.09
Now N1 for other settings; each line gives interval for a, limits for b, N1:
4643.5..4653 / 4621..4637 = 0.40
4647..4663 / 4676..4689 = -0.40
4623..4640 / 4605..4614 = 0.17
